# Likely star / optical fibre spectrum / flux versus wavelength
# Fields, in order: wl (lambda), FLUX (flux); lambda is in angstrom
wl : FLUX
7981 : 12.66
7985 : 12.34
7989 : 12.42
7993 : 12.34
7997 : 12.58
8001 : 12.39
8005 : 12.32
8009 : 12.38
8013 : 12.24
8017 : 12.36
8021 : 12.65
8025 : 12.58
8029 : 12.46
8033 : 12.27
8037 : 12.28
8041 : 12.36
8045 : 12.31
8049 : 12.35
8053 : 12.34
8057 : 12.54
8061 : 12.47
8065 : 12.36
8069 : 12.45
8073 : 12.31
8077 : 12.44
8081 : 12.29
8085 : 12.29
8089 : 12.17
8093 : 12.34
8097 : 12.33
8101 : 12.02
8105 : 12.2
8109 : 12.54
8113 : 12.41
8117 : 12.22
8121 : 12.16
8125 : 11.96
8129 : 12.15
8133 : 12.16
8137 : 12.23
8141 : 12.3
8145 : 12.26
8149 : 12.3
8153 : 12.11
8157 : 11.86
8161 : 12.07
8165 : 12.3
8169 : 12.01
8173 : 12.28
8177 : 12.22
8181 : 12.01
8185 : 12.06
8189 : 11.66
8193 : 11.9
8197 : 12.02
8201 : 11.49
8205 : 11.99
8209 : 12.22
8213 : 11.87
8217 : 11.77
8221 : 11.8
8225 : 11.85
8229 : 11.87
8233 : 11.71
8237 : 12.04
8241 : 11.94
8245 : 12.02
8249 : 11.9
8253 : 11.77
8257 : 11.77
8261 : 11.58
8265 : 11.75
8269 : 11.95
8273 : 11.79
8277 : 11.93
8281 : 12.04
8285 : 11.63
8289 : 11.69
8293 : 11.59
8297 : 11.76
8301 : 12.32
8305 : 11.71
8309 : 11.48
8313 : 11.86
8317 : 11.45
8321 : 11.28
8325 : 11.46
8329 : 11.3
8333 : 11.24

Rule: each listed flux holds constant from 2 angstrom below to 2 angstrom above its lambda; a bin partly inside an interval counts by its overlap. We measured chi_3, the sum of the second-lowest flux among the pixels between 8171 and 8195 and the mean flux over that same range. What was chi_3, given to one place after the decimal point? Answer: 23.9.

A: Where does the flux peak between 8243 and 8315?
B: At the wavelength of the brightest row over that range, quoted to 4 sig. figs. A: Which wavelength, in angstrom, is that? 8301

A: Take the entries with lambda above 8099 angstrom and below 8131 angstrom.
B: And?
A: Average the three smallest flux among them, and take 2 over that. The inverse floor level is 0.166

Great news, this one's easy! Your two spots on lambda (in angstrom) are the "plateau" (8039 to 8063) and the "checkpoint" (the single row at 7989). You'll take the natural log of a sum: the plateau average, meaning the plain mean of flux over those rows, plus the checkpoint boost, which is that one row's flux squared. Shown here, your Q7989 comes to 5.12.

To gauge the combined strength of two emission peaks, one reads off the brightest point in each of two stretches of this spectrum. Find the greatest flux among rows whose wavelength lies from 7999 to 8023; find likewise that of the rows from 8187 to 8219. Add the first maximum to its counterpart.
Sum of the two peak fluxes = 24.9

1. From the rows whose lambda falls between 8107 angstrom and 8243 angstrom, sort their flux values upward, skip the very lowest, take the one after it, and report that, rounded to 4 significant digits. 11.66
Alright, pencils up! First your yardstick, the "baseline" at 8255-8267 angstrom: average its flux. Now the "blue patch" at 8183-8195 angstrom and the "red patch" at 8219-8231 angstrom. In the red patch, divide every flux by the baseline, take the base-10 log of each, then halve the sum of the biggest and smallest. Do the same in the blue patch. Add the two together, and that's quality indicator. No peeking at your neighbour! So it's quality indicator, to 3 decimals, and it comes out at 0.011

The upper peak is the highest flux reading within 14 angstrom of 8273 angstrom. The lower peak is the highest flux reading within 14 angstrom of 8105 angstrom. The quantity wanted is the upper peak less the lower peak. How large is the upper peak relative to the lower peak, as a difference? -0.5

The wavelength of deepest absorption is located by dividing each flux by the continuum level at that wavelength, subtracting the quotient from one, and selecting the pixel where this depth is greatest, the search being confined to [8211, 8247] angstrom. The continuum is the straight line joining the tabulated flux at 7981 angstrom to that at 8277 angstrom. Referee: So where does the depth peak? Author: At 8233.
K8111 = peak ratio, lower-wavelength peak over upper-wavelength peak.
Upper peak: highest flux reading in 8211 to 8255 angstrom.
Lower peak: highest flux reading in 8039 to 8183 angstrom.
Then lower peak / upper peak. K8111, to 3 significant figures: 1.04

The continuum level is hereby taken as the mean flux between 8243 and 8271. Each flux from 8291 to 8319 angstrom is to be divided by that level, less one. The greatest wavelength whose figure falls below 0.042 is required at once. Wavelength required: 8317 angstrom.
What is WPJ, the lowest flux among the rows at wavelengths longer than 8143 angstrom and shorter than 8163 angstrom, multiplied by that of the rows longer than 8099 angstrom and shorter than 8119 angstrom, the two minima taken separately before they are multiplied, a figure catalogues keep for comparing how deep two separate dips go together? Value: 142.6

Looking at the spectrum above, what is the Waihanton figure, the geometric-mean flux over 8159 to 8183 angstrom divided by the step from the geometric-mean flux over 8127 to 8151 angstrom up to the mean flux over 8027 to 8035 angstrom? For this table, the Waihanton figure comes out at 92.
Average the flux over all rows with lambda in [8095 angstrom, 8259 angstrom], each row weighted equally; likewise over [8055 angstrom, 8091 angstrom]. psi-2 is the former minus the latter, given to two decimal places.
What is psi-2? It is -0.33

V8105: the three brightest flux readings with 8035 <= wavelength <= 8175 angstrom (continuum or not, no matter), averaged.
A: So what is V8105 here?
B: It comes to 12.5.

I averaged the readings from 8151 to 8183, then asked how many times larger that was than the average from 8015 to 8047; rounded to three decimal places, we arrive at 0.976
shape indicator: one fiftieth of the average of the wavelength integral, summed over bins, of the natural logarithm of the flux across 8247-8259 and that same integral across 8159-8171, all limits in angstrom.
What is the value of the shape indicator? 0.596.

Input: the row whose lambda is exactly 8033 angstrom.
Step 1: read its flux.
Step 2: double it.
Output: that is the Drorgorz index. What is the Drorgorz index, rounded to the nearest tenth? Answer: 24.5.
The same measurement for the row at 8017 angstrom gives 24.7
